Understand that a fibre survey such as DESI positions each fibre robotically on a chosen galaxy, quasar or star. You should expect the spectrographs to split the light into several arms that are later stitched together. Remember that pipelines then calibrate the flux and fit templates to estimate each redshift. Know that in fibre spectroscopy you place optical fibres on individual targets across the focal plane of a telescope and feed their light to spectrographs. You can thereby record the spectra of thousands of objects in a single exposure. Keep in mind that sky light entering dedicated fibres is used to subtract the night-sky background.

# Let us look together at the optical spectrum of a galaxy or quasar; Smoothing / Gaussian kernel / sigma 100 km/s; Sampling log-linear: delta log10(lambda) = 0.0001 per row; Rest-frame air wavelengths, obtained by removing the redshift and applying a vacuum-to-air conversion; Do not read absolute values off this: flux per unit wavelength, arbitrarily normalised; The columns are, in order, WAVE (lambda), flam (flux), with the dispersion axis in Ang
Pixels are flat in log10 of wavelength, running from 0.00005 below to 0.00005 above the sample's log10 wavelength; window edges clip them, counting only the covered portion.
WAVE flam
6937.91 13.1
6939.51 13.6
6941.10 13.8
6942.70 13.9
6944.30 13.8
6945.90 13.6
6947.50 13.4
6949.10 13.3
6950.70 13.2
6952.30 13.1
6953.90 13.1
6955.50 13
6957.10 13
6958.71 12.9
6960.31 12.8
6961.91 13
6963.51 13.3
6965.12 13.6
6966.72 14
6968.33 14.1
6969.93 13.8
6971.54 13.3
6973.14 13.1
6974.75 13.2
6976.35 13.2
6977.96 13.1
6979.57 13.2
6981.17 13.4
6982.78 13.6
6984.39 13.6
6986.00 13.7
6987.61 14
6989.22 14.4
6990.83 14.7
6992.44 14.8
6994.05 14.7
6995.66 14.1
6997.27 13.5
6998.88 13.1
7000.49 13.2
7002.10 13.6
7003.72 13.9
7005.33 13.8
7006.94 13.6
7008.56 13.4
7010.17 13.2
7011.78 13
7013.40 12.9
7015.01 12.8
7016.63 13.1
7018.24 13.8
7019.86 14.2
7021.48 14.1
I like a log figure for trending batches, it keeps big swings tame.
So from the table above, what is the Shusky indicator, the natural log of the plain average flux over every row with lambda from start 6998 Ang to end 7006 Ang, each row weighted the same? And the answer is 2.60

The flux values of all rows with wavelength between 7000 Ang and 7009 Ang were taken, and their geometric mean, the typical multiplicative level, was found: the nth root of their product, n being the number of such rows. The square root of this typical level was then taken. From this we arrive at 3.69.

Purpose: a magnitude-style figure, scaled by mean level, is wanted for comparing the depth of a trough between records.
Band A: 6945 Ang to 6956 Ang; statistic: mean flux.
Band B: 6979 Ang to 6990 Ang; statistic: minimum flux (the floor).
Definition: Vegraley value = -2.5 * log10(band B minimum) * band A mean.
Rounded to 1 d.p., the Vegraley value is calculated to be -37.1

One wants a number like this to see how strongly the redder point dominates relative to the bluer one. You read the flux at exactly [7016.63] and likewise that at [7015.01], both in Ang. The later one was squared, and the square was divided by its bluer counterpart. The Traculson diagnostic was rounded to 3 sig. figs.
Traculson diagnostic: 13.4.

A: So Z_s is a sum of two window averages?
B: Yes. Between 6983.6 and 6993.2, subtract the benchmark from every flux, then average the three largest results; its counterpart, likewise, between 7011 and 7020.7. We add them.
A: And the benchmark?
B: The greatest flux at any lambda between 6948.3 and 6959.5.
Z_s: 1.7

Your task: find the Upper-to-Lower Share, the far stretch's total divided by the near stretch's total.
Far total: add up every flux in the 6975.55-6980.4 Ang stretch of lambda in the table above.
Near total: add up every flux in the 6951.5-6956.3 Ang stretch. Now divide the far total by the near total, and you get 1.01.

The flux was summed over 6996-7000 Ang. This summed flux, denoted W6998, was 26.6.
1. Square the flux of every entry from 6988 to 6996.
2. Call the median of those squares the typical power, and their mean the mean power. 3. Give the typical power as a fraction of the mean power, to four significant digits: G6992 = 1.022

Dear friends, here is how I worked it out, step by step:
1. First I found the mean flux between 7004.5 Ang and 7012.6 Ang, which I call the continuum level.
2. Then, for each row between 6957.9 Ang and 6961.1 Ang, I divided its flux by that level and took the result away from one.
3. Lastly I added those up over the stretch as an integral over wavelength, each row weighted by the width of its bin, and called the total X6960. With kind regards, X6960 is 0.132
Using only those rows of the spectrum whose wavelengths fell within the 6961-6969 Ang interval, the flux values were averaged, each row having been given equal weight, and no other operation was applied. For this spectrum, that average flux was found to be 13.6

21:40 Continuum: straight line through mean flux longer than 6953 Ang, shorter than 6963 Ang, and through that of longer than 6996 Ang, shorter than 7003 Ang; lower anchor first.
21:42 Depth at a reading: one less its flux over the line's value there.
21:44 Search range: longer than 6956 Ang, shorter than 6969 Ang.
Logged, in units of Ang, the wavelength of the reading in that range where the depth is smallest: 6968.33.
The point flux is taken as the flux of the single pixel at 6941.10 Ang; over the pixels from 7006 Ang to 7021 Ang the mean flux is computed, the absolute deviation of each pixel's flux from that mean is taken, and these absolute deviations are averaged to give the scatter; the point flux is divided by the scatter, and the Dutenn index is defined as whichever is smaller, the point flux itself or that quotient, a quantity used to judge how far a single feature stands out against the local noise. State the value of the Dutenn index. 13.80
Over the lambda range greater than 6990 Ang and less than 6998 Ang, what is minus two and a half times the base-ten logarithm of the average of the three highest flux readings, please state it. -2.92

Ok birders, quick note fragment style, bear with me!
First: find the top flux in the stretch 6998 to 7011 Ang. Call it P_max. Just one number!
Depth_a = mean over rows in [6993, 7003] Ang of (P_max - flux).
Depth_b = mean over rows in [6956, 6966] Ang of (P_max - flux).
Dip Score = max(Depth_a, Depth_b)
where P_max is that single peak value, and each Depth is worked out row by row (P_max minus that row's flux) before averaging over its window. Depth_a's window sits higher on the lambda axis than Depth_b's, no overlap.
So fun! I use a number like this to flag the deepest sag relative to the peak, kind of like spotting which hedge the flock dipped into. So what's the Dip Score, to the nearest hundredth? 0.80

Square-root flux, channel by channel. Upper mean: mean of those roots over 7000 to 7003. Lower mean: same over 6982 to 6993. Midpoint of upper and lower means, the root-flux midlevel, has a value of 3.71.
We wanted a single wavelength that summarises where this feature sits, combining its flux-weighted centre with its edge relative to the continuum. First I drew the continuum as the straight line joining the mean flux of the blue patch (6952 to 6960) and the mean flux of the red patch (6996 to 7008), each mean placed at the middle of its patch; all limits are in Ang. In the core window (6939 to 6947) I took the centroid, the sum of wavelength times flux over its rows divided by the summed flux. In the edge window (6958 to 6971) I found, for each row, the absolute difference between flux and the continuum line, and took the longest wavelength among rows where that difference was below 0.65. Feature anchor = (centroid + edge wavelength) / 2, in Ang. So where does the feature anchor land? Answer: 6956.3 Ang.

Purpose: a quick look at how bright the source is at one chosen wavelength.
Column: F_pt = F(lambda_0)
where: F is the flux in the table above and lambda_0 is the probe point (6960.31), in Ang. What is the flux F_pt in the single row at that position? 12.8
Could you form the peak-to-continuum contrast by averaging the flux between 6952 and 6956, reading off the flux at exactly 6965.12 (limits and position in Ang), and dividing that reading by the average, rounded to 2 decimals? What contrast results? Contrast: 1.04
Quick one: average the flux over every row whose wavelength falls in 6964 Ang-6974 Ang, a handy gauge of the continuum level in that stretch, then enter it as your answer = 13.6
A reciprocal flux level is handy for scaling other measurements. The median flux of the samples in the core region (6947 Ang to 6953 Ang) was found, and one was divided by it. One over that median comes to 0.0755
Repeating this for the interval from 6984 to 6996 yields 0.0702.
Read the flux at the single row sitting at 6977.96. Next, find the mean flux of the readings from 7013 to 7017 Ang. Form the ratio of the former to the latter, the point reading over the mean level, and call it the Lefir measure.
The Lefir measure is 1.01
